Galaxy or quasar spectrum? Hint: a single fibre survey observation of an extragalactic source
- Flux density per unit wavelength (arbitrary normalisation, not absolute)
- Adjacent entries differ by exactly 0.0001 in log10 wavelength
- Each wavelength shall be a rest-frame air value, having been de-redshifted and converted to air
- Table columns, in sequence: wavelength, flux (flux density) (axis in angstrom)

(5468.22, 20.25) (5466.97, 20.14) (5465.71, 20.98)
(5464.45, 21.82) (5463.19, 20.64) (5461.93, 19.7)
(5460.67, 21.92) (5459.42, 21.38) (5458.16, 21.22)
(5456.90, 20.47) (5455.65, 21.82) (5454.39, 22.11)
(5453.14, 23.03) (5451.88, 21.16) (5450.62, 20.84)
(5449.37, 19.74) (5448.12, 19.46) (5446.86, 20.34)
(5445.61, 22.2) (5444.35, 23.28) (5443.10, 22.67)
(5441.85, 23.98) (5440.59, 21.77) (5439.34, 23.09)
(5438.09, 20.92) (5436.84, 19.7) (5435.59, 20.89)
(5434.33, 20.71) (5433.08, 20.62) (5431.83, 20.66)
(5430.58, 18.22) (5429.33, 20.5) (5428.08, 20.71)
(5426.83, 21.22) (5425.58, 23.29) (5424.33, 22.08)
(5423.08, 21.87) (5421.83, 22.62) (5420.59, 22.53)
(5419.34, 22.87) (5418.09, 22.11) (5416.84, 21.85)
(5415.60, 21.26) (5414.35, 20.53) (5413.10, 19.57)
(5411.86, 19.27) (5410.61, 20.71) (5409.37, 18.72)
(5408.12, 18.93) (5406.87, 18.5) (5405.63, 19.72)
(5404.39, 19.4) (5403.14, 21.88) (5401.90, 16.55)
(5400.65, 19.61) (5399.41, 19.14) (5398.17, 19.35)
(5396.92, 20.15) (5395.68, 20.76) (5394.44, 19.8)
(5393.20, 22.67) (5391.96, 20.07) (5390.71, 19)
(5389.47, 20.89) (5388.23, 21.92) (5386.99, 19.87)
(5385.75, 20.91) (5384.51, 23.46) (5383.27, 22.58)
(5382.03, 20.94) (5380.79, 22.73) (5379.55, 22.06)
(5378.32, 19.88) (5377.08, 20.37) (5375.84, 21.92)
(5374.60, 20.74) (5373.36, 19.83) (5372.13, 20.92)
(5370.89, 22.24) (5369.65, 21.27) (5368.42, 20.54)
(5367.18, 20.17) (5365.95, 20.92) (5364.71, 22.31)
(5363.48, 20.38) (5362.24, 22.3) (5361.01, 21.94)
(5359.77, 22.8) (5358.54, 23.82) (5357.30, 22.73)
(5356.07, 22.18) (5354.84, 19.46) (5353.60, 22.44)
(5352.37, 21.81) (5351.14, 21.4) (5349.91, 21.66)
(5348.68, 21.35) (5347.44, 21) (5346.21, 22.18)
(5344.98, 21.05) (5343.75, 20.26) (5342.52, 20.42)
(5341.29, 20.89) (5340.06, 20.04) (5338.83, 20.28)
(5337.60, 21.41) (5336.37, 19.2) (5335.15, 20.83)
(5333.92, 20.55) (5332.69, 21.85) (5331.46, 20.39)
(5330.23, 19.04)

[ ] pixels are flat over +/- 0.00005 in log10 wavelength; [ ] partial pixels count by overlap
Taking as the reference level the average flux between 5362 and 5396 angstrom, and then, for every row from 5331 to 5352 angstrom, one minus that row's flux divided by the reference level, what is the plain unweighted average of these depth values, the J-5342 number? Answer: 0.01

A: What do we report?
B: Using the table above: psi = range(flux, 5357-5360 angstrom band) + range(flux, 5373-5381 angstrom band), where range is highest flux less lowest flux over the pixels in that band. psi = 4.0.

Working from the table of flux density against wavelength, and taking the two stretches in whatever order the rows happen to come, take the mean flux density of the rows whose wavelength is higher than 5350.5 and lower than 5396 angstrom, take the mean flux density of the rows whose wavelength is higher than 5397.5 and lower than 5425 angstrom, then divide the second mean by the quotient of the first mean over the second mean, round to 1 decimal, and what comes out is 19.5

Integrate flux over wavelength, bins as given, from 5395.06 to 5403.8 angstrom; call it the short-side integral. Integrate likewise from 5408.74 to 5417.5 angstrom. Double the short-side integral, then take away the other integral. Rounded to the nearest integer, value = 165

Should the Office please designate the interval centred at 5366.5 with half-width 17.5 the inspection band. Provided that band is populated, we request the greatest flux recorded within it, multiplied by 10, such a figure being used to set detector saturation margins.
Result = 238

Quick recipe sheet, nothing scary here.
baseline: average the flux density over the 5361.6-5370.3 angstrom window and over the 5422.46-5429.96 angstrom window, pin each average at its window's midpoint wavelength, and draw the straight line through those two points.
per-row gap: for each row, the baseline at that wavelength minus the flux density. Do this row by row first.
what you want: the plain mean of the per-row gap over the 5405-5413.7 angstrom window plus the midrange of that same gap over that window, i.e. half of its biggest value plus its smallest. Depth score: 4.0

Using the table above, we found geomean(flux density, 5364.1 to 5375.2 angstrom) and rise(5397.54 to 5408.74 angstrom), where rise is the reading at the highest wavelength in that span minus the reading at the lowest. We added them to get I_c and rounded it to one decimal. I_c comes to 20.6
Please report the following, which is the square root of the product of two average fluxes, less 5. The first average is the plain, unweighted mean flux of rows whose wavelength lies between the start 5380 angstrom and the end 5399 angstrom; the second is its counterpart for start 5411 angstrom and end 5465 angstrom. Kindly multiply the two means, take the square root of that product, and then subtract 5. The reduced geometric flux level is 16.2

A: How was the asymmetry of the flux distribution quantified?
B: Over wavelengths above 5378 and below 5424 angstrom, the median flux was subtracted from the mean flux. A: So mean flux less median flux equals 0.0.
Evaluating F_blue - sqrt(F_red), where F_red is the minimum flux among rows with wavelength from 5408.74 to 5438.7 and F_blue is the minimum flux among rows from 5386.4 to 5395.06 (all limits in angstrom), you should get 14.7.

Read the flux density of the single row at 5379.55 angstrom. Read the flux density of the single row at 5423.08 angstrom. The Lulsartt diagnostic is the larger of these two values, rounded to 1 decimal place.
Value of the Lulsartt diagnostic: 22.1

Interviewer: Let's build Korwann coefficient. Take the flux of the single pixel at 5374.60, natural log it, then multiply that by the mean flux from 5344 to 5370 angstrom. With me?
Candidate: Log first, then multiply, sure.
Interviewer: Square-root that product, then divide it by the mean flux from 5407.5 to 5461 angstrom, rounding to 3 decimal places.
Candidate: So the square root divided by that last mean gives 0.381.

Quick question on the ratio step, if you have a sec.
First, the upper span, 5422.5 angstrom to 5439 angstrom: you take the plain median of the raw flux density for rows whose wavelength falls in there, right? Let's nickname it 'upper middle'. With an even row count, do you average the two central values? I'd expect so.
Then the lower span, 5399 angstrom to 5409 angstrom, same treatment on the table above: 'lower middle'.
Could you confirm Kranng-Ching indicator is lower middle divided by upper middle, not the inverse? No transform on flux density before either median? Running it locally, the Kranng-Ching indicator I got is 0.93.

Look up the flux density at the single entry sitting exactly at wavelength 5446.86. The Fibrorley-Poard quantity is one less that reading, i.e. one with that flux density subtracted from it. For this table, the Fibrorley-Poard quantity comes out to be -19.3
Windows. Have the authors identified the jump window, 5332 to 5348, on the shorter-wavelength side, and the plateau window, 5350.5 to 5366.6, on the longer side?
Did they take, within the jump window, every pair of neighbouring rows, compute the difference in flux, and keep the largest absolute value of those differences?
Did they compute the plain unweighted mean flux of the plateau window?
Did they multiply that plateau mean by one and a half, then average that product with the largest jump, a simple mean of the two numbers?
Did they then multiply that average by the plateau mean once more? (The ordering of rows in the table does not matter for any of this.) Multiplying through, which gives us 383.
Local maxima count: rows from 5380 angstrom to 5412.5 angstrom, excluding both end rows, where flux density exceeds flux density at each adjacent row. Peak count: 9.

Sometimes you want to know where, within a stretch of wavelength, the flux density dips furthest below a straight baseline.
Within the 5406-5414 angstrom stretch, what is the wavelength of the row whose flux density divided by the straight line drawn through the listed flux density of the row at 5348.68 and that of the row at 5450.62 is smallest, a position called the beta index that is 5406.87 angstrom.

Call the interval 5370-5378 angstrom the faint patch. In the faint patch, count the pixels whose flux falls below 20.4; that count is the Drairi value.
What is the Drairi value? 2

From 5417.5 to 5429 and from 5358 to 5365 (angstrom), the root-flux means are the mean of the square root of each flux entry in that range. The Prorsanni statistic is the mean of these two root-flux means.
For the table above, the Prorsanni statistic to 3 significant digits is 4.71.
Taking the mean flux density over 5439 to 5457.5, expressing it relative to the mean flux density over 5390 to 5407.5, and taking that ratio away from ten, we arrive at 8.90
